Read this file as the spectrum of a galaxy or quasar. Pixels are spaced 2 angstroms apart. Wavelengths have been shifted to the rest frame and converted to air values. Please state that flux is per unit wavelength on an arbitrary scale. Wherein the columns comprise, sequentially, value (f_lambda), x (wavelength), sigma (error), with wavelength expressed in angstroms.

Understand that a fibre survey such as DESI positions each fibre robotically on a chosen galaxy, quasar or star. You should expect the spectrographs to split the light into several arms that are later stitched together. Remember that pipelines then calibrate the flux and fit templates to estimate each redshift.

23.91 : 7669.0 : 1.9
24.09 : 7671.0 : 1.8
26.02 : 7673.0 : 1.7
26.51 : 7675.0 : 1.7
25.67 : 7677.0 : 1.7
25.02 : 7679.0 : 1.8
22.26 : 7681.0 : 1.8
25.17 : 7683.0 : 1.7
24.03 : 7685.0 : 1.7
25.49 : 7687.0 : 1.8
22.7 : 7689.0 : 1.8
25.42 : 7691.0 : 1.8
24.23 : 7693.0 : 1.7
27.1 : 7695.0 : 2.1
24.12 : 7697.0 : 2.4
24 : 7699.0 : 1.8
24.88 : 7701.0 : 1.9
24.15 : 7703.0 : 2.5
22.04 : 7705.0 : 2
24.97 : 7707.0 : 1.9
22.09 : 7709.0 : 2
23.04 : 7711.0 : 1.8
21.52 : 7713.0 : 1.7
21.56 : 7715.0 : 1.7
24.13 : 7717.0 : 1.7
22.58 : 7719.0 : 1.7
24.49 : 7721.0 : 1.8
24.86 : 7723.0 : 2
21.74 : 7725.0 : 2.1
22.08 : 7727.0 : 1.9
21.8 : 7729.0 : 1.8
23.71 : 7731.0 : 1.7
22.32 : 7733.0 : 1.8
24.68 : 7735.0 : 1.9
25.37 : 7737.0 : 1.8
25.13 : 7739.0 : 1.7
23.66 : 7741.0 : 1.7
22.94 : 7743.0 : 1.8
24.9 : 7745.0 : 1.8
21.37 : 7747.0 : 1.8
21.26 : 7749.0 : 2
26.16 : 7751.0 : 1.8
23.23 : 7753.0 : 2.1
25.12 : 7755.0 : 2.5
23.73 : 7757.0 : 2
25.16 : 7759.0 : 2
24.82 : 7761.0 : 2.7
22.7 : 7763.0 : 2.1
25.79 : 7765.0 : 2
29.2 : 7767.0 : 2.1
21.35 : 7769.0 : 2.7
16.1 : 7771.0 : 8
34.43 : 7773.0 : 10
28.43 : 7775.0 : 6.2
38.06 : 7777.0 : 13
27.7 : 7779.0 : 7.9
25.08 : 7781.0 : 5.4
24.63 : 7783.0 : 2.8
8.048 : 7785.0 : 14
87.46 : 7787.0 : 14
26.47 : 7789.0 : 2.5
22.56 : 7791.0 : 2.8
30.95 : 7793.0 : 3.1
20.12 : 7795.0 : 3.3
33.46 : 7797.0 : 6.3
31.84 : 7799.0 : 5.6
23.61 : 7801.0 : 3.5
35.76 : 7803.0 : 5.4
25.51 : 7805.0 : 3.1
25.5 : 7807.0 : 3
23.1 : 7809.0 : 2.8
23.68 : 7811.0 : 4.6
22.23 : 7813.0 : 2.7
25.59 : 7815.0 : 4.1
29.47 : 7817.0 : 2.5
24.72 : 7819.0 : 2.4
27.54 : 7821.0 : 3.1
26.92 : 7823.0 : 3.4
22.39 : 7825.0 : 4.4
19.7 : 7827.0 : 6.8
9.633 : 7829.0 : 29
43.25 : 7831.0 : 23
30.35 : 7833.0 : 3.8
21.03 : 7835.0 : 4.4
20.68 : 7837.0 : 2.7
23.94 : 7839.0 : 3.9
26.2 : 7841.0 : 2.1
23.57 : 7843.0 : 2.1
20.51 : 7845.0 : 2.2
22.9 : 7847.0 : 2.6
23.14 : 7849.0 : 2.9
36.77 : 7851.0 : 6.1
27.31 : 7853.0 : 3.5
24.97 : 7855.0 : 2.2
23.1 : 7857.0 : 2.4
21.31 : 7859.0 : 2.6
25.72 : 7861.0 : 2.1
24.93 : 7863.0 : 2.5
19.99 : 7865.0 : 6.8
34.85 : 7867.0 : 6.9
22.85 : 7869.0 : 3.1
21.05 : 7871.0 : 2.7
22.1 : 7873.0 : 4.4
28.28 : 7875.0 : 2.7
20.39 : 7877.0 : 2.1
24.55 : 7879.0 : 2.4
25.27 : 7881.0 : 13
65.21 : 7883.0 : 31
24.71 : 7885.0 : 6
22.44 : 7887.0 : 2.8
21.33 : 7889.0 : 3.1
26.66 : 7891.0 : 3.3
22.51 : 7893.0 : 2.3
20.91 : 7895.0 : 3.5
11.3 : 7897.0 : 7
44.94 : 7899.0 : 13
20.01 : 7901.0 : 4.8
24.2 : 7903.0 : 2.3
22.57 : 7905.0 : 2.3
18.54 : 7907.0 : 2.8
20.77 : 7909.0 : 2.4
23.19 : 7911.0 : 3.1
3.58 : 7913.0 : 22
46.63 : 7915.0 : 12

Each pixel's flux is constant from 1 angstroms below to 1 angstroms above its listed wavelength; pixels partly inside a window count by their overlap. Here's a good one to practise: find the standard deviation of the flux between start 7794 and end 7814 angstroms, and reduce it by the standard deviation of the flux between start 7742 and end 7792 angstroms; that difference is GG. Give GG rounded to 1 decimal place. -8.4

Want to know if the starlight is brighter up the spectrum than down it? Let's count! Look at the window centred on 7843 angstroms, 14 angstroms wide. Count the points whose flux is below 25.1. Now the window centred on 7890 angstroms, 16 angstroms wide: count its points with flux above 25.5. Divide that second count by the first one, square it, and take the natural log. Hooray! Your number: -2.2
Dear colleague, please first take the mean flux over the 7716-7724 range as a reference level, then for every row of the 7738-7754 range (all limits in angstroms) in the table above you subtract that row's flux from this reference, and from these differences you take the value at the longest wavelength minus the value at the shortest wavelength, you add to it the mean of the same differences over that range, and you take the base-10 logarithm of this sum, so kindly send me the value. 0.37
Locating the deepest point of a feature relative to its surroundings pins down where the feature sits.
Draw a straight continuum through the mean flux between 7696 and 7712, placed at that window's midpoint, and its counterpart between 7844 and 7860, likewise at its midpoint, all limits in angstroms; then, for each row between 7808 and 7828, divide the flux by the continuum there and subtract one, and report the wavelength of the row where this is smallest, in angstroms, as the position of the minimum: 7827.0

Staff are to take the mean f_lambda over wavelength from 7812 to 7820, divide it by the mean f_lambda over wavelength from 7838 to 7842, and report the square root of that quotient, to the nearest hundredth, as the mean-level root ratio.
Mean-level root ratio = 1.01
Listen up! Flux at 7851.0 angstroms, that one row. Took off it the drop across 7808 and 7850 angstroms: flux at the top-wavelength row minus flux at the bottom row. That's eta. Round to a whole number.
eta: 37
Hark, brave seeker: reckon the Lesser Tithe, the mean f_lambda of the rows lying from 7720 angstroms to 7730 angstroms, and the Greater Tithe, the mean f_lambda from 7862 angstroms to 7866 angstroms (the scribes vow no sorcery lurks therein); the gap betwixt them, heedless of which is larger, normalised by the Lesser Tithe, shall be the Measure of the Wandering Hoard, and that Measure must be 0.02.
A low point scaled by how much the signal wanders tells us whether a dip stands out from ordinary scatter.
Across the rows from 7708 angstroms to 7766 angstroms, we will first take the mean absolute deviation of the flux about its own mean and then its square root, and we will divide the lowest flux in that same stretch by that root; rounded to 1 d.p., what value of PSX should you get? 18.6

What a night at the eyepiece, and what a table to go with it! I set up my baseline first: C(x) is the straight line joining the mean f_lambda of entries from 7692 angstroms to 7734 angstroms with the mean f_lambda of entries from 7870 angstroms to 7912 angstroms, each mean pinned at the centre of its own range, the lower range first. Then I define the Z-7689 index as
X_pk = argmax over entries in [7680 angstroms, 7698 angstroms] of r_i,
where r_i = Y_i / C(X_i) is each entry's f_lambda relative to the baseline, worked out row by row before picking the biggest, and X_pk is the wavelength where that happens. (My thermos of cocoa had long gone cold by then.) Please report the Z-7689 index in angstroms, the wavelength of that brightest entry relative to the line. 7695.0 angstroms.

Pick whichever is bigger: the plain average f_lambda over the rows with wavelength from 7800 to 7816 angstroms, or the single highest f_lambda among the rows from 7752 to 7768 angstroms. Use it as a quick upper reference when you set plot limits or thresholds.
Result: 29.2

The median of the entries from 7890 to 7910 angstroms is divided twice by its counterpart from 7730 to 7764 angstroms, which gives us 0.0386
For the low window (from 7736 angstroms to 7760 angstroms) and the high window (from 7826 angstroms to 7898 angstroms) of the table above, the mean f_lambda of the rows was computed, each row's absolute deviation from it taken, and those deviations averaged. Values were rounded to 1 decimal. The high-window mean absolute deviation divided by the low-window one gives 4.0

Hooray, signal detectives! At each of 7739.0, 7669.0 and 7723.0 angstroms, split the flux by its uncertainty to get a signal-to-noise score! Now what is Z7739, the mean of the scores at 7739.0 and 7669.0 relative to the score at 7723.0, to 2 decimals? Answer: 1.10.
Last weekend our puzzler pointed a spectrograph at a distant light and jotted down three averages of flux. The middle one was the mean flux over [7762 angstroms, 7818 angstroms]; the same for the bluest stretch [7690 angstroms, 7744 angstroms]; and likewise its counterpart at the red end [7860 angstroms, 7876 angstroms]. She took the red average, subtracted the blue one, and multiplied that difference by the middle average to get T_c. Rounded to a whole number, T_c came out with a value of 37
